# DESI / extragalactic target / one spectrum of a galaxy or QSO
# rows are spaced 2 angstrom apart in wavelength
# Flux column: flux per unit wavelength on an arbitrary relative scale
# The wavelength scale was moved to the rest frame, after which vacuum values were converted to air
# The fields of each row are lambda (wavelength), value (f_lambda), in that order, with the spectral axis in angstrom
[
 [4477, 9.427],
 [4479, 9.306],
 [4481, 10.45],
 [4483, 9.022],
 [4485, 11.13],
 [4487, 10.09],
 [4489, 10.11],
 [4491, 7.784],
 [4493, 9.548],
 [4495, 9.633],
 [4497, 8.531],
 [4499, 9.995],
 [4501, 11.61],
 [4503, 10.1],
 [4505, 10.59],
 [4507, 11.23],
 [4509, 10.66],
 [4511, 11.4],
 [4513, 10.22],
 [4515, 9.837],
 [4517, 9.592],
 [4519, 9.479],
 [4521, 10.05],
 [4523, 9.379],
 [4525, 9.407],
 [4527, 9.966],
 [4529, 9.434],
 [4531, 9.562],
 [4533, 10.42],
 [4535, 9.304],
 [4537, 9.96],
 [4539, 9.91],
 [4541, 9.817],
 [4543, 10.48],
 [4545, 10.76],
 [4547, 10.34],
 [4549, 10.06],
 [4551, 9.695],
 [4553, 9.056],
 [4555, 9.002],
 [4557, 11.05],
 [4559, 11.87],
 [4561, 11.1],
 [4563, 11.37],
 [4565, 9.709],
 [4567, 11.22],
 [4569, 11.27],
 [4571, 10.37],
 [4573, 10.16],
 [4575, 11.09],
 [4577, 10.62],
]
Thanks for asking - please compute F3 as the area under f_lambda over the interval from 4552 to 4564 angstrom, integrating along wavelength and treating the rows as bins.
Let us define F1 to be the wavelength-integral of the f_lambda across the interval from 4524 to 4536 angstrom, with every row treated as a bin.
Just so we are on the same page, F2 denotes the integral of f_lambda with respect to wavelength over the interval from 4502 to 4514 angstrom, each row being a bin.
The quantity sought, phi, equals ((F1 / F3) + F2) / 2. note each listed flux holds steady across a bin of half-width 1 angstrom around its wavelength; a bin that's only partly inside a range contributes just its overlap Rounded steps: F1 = 116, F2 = 128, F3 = 127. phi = 64.7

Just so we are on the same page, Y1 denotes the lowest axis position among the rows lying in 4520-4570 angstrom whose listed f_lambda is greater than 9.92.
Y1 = 4521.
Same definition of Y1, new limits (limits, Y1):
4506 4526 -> 4507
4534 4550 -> 4537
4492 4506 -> 4499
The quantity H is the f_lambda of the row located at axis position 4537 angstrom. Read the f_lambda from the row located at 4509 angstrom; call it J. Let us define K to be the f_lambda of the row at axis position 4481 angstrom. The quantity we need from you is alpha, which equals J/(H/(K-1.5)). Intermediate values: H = 9.96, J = 10.66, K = 10.45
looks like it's 9.6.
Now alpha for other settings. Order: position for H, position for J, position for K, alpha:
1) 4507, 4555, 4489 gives 6.9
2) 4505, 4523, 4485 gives 8.5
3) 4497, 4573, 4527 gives 10.1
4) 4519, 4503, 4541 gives 8.9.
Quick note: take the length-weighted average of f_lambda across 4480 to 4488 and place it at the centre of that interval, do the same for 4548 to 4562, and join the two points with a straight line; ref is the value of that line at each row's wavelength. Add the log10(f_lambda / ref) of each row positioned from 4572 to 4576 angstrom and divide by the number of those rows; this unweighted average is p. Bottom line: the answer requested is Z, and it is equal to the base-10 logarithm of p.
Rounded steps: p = 0.014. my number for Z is -1.9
